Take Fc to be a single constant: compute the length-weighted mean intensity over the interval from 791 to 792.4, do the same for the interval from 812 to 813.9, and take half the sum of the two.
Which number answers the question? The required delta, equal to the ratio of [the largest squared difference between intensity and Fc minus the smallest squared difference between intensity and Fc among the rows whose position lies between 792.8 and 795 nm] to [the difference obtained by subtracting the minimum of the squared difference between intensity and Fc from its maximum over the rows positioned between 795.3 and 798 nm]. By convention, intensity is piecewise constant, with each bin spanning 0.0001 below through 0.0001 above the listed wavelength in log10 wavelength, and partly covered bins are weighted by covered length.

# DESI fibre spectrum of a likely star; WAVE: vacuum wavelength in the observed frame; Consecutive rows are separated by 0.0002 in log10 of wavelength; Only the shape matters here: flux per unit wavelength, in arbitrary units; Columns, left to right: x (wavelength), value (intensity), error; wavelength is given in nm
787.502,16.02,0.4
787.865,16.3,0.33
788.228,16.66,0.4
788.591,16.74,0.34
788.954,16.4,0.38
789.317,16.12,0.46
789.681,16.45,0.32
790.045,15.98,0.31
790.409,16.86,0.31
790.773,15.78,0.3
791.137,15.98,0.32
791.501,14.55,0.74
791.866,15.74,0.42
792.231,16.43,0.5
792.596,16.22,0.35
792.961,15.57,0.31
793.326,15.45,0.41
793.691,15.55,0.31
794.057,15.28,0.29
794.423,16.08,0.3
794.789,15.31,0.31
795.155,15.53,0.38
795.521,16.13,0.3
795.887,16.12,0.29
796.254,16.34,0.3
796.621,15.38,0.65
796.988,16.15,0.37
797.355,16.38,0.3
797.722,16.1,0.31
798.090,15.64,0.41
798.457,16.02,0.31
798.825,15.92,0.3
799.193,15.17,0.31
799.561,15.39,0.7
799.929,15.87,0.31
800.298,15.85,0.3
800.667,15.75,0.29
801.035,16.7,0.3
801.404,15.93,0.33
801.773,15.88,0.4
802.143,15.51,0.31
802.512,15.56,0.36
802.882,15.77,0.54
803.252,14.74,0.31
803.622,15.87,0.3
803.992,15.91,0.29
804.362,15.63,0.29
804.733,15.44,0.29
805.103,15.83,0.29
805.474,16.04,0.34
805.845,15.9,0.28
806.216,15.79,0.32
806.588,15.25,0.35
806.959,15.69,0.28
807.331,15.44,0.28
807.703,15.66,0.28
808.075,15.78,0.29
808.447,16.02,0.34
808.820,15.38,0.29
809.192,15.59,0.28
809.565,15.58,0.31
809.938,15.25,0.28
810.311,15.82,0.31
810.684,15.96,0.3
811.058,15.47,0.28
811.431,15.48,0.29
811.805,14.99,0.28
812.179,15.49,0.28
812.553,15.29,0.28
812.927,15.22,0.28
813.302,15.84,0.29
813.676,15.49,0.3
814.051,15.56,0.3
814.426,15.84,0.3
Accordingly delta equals 0.4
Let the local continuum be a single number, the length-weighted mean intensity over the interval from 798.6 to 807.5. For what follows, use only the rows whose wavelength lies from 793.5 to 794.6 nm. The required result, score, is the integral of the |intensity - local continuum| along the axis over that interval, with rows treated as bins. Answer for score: 0.35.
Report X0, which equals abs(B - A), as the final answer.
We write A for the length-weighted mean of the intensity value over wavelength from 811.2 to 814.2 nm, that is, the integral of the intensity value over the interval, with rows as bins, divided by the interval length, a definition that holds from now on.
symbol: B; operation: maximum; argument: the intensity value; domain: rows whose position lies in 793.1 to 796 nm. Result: 0.71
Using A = 15.4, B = 16.13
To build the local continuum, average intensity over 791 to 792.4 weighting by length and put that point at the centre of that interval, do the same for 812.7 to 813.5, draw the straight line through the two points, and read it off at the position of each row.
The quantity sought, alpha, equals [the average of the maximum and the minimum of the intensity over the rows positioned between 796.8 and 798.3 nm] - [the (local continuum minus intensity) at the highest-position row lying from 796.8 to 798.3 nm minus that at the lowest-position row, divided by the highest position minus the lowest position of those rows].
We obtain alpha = 15.6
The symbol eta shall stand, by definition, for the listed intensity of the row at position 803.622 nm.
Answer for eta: 15.87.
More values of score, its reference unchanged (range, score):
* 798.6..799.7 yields 0.39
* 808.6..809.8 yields 0.24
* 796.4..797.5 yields 0.53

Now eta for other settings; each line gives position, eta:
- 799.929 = 15.87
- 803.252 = 14.74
